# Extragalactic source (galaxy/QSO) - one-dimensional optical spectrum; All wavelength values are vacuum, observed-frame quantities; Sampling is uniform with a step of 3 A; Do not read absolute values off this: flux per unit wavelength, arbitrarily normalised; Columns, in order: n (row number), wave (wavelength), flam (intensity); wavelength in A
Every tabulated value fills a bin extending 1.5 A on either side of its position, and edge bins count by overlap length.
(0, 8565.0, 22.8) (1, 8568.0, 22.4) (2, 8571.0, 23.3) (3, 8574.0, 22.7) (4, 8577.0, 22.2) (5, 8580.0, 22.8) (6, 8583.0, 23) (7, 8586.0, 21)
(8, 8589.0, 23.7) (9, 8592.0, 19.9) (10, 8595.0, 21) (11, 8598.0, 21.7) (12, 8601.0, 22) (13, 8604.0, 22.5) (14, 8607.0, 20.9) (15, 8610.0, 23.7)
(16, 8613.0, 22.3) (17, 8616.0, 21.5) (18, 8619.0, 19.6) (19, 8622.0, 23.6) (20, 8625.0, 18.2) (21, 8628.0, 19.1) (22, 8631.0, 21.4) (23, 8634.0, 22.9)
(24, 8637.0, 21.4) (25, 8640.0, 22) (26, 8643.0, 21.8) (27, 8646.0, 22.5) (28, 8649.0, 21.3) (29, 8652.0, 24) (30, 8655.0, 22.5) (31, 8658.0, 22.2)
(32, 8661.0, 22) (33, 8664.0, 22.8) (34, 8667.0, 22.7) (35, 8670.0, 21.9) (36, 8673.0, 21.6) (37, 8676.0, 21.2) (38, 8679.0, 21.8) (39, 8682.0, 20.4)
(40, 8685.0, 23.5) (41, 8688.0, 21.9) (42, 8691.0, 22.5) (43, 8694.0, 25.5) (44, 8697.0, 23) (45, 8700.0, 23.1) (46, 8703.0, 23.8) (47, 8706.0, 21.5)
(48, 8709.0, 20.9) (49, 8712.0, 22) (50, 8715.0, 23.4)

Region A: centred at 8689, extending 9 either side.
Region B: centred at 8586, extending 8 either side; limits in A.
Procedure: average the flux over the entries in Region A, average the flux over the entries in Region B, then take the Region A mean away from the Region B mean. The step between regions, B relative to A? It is -0.7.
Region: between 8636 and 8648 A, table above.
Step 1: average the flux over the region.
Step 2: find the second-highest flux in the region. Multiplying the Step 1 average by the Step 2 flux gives 482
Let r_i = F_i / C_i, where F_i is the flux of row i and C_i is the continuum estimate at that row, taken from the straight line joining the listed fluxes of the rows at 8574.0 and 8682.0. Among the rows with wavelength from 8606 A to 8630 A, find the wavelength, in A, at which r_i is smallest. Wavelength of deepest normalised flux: 8625.0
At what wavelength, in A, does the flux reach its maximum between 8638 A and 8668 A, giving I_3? 8652.0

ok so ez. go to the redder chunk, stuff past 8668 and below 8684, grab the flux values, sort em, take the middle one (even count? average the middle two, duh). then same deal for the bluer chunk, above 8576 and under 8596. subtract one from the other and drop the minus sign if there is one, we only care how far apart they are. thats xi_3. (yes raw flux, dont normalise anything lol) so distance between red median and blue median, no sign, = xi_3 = 0.6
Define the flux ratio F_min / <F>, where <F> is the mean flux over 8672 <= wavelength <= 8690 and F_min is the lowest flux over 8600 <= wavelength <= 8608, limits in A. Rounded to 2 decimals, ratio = 0.96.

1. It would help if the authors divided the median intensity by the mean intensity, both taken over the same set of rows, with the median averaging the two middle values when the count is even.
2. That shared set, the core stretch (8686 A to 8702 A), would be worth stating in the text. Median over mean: 0.99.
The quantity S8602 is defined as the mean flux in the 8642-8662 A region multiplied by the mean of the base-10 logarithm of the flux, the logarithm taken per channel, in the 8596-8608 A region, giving 29.9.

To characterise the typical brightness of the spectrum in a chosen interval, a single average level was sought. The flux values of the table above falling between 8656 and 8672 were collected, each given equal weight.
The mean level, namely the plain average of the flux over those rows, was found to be 22.3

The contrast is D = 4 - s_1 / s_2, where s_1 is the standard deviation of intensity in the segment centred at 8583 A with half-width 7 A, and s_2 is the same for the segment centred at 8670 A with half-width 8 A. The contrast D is 2.54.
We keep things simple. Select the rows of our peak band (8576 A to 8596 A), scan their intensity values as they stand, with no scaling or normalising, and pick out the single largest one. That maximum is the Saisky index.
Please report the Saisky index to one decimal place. 23.7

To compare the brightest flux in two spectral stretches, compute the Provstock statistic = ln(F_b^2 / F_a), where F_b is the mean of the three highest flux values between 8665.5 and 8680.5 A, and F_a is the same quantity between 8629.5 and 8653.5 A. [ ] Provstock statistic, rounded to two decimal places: 3.05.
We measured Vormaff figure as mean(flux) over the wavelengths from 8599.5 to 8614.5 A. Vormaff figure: 22.28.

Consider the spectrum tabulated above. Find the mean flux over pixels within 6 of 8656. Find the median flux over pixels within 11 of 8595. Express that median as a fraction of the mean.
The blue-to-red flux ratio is 0.96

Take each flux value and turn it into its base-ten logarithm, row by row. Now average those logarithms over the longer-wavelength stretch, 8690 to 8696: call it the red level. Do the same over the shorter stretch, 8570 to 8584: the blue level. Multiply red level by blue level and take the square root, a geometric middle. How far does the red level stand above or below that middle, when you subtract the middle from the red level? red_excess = 0.011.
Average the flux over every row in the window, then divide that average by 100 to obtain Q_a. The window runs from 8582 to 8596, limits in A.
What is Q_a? 0.217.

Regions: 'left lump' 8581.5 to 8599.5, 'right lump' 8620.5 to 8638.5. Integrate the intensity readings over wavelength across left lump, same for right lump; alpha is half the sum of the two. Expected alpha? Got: 385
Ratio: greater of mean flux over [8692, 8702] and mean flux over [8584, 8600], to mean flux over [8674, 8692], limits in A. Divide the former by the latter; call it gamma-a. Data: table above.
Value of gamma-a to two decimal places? 1.09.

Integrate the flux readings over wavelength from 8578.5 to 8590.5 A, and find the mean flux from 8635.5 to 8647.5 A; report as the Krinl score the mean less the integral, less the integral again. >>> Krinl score -521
